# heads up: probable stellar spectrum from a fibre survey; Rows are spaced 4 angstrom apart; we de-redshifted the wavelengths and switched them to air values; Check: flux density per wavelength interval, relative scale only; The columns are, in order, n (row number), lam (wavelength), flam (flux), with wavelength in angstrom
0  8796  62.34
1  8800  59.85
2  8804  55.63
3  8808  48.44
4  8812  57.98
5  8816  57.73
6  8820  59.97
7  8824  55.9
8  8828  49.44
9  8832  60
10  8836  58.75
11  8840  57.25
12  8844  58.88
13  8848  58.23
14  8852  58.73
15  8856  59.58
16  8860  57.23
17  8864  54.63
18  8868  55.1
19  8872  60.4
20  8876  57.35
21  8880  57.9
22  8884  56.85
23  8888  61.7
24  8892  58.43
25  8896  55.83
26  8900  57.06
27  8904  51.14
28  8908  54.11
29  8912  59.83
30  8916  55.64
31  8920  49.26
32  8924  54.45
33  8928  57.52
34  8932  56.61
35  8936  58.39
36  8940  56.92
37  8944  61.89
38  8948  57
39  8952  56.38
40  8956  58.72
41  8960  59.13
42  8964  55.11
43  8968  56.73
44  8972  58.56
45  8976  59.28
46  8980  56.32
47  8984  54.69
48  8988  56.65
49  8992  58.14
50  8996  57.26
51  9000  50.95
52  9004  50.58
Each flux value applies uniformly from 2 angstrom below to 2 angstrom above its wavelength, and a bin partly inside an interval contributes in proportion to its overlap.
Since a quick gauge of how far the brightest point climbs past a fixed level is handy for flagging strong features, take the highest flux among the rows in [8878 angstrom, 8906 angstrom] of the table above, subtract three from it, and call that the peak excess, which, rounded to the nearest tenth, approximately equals 58.7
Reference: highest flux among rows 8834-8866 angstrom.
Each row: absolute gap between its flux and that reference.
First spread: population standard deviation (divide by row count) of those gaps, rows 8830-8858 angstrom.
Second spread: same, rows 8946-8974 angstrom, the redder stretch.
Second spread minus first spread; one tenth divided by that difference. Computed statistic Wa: 0.15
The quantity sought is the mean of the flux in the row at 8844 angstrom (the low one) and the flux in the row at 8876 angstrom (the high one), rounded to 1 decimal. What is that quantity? 58.1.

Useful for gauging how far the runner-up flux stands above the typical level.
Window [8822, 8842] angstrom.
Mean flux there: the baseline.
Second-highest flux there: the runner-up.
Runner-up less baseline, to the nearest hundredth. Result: 2.48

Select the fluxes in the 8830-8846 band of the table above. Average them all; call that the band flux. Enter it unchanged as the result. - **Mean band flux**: 58.7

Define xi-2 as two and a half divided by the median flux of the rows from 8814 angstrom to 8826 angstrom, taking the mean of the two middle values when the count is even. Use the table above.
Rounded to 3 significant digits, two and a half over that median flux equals 0.0433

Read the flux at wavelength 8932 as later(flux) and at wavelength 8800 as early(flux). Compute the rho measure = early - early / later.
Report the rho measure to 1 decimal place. 58.8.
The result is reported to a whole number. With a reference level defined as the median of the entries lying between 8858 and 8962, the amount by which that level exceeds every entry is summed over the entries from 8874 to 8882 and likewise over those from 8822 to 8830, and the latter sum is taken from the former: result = -10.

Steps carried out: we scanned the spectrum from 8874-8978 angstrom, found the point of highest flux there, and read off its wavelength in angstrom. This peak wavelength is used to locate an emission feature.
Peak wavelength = 8944 angstrom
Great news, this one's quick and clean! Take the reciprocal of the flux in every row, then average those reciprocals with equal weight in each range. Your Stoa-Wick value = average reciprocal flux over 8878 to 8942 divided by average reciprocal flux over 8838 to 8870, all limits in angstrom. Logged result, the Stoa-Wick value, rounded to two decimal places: 1.02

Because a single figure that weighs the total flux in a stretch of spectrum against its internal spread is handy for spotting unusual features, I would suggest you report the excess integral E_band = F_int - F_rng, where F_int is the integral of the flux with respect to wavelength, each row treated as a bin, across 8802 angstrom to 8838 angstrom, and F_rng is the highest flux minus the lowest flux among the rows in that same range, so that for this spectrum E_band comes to 2004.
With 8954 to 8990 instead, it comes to 2056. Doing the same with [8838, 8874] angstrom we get 2074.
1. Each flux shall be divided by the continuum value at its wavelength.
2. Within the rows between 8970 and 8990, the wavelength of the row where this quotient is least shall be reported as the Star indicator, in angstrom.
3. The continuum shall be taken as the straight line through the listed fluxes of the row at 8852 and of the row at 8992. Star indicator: 8984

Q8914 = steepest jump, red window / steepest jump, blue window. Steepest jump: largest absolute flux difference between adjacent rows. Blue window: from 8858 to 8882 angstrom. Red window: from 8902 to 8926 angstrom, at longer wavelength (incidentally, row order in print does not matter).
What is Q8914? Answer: 1.2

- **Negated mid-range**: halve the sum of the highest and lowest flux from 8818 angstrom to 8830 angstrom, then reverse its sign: -55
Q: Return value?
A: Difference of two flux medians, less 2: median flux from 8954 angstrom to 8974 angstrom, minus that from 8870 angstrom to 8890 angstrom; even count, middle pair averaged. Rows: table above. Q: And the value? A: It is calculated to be -1.3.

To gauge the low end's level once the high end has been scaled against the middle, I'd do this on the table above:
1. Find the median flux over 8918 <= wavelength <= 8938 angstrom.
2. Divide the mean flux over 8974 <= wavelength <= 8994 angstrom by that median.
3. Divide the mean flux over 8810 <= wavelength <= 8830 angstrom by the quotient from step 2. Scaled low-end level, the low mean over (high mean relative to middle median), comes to 55.8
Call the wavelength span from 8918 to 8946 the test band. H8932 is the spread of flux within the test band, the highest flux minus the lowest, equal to 13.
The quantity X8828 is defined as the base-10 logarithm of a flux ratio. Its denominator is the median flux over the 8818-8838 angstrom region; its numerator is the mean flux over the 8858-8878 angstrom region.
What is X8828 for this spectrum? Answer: -0.014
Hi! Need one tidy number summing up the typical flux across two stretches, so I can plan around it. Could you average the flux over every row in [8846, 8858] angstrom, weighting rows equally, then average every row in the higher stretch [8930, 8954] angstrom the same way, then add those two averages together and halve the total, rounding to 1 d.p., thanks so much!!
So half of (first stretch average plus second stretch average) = 58.4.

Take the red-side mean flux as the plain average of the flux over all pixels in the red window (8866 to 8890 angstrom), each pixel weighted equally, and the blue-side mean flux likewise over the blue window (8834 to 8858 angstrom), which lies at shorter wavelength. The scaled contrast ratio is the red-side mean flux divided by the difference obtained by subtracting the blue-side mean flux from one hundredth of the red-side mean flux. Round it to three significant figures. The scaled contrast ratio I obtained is -1.00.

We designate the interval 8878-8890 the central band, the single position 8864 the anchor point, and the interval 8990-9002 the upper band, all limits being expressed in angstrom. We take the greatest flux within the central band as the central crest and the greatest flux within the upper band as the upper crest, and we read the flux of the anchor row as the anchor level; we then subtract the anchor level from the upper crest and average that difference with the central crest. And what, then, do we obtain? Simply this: 32.6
